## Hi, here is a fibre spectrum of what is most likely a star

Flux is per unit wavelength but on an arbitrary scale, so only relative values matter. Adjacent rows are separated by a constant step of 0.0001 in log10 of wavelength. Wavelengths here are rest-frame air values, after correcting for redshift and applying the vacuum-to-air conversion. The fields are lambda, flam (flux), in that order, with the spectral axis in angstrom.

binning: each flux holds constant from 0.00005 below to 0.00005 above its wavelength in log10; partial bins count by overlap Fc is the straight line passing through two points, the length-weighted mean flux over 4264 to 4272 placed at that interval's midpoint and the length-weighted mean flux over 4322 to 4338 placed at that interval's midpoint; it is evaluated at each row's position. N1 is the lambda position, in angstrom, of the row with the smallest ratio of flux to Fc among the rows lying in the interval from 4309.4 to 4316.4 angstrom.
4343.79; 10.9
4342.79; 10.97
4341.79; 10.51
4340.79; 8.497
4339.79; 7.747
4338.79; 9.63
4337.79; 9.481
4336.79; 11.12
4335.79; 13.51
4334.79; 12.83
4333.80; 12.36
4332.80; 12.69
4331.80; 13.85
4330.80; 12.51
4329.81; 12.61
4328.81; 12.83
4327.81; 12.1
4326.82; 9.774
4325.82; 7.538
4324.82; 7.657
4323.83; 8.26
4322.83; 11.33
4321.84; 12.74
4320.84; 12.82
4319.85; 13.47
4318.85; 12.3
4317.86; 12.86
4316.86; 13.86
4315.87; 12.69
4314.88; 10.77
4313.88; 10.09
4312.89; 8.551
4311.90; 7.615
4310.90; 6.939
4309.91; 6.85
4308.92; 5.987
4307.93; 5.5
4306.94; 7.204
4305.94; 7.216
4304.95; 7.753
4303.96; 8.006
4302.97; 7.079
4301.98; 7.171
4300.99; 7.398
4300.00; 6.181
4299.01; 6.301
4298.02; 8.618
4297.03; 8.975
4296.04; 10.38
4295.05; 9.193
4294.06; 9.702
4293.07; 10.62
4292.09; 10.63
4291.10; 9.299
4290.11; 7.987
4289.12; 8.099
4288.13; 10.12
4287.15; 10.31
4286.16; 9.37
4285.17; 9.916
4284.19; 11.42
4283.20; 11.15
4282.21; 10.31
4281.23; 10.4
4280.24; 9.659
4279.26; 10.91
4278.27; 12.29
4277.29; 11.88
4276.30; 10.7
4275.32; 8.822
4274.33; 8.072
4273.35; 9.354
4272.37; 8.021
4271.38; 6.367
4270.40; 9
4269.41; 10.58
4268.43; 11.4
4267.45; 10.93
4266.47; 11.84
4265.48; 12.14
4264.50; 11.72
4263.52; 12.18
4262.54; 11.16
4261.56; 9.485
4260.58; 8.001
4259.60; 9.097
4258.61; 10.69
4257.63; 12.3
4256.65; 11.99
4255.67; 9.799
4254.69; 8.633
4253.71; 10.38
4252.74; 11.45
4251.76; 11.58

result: 4309.91 angstrom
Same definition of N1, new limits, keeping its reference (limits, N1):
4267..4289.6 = 4271.38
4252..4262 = 4260.58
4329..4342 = 4339.79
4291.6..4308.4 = 4307.93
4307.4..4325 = 4307.93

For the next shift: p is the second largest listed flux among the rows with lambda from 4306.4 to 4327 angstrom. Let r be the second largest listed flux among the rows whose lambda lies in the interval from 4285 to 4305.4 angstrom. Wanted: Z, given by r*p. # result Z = 143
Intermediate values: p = 13.47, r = 10.62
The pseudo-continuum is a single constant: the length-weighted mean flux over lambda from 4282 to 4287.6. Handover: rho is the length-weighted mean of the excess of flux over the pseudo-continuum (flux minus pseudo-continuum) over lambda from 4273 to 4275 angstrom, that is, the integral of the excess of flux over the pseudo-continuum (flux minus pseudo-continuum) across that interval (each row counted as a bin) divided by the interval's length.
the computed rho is -1.7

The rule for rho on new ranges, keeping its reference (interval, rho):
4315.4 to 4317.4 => 2.9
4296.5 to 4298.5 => -1.6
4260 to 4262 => -1.7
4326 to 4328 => -0.2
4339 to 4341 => -2.1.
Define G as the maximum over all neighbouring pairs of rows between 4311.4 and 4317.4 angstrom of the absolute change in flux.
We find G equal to 1.9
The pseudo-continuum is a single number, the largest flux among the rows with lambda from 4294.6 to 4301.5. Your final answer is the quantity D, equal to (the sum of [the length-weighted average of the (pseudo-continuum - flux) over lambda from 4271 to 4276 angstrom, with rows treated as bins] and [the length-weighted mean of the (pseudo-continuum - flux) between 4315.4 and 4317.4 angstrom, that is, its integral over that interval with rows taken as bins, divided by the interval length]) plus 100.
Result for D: 99.2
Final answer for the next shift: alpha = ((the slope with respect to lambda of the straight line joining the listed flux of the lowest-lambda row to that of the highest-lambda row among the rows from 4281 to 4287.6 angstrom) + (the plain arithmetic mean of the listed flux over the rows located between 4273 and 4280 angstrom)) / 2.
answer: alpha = 5.14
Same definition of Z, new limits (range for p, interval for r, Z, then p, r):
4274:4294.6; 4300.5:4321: 160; 11.88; 13.47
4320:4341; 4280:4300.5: 151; 13.51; 11.15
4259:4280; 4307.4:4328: 164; 12.18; 13.47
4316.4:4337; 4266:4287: 165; 13.85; 11.88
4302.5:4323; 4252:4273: 164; 13.47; 12.18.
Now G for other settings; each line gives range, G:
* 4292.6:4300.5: 2.3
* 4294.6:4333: 3.1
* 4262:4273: 2.6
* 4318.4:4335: 3.1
